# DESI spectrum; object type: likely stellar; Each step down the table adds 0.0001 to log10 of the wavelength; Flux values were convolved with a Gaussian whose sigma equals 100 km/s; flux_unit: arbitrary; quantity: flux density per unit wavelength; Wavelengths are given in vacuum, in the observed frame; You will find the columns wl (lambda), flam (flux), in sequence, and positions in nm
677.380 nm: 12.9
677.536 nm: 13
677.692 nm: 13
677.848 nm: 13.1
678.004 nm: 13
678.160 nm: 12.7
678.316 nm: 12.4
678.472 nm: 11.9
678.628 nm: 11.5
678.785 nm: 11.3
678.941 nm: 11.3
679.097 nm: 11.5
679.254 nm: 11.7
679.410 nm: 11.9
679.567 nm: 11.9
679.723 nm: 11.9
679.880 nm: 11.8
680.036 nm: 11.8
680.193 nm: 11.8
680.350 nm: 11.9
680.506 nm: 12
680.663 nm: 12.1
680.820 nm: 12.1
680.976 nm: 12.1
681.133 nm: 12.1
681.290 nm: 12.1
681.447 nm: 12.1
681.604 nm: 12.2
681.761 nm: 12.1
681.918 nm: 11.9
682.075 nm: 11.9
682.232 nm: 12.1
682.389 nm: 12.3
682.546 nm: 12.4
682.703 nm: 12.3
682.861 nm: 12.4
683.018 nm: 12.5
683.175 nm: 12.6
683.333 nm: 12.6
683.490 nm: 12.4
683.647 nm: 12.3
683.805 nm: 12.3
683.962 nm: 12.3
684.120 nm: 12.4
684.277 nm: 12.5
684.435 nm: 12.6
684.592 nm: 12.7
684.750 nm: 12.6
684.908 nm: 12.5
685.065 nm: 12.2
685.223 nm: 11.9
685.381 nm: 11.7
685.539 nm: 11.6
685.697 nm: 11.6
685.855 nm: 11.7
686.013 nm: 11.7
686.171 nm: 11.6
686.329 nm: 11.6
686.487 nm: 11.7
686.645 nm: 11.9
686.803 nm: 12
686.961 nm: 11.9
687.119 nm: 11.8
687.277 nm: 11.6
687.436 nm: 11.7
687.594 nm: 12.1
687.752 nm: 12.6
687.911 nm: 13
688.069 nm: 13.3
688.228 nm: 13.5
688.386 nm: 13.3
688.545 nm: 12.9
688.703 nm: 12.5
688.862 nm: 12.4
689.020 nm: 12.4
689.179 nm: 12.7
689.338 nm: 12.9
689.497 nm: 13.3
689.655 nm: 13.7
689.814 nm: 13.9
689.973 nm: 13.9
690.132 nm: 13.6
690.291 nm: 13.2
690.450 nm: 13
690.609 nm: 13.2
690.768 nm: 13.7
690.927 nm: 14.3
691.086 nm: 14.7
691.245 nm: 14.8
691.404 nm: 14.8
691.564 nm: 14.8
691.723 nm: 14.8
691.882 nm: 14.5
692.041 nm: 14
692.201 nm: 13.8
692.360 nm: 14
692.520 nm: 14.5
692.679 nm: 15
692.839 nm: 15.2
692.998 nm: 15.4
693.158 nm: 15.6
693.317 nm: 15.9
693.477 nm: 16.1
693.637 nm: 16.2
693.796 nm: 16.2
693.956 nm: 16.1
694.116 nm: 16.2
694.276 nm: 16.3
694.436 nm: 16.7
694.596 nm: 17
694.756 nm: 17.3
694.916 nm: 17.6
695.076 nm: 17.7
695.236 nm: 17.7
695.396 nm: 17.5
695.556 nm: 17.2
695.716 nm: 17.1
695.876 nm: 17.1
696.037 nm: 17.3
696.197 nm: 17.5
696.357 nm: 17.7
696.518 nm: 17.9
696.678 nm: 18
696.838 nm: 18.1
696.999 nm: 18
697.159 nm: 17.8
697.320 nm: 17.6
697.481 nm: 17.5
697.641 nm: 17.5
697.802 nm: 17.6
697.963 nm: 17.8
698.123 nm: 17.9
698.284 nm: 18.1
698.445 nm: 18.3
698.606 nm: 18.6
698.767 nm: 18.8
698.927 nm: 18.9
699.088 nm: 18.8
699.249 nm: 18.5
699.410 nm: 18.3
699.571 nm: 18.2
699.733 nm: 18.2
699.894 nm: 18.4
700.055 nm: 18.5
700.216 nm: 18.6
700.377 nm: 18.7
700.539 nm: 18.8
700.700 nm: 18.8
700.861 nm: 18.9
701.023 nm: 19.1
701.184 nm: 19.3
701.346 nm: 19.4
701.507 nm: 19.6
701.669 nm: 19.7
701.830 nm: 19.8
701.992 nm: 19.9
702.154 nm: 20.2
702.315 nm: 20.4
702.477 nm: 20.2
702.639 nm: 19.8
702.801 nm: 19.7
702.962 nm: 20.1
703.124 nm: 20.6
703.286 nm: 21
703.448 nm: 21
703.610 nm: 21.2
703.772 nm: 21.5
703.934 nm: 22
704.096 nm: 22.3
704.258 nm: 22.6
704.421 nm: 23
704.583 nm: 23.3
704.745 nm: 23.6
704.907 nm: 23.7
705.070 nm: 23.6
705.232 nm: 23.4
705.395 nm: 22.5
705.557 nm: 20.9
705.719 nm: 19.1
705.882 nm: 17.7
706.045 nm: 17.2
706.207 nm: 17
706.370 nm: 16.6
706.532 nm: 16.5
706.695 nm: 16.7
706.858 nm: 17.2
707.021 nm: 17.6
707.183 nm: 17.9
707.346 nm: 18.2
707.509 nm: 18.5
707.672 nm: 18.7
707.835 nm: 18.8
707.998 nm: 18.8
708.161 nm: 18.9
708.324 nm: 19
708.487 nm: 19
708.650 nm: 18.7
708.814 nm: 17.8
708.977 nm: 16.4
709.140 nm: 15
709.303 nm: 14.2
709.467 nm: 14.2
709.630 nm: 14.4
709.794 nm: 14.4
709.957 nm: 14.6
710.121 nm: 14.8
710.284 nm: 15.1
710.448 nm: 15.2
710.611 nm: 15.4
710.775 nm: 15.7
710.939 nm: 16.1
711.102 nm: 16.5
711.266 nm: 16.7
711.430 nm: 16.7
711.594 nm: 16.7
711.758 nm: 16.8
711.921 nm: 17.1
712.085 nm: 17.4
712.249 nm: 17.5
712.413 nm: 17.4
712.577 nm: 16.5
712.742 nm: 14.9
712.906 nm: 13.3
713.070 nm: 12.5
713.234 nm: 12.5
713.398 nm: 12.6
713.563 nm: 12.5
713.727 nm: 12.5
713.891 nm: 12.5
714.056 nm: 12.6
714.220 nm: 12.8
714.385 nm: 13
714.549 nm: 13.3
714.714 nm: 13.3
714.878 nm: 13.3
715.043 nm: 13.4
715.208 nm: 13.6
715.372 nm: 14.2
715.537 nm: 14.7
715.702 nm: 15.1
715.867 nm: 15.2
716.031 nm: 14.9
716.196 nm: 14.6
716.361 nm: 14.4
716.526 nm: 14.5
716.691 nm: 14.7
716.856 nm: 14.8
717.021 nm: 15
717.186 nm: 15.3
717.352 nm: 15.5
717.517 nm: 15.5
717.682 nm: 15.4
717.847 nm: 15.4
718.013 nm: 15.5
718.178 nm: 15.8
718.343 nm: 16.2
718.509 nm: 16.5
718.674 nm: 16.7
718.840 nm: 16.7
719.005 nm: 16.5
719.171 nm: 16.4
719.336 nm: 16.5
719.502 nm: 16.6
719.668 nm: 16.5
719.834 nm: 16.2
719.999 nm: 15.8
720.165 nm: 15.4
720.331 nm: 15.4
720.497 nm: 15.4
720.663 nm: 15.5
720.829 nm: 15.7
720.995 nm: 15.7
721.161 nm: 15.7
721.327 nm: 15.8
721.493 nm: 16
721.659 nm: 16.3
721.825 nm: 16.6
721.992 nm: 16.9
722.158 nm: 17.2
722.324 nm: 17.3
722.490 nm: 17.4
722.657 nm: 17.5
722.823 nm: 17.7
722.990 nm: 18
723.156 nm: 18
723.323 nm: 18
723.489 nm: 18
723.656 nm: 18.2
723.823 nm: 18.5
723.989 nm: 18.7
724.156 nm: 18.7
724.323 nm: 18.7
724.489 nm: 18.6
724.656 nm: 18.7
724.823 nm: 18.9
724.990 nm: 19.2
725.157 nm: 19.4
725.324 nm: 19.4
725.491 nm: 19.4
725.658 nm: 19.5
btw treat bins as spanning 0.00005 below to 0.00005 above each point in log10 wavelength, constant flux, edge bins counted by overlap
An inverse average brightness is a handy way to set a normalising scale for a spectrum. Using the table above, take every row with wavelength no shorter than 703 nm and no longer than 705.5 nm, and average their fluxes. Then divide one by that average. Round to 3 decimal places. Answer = 0.045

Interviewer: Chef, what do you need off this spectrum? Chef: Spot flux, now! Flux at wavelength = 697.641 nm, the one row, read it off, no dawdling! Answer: 17.5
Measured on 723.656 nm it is 18.2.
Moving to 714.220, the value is 12.8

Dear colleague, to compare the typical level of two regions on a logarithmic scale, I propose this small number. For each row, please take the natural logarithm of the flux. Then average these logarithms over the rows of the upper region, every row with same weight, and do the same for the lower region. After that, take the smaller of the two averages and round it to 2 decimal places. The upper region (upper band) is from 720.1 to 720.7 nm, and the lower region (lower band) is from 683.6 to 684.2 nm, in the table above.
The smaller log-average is 2.51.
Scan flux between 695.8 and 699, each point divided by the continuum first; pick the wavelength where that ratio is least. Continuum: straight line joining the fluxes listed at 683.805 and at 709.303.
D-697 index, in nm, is 695.876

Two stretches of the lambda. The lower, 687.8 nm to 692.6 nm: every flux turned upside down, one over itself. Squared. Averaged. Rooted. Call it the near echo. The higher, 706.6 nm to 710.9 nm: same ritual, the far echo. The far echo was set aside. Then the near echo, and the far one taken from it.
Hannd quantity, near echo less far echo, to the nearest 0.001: 0.013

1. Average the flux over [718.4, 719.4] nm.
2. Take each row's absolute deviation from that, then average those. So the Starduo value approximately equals 0.10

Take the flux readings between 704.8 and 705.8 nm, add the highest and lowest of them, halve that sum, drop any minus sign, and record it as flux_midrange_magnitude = 21.4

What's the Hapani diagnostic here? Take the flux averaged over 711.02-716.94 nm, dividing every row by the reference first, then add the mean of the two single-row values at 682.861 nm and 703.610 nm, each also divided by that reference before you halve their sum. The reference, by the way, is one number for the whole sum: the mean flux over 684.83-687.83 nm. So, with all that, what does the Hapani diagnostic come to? 2.6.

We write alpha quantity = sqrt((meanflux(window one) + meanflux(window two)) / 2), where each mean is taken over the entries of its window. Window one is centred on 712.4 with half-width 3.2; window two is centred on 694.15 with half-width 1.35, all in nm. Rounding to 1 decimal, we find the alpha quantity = 3.9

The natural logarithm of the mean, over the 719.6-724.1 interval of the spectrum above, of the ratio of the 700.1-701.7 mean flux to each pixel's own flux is 0.1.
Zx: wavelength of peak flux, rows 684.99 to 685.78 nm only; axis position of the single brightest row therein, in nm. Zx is 685.065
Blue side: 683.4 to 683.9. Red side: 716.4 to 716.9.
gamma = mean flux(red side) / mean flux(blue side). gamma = 1.2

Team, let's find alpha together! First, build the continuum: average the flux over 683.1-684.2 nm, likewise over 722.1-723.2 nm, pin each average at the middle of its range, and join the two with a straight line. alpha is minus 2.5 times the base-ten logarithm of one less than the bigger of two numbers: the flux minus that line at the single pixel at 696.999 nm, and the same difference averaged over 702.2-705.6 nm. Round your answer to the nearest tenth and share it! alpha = -1.9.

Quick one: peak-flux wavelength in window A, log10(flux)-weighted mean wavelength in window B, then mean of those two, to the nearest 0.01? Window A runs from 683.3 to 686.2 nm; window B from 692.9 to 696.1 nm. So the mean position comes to 689.56 nm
